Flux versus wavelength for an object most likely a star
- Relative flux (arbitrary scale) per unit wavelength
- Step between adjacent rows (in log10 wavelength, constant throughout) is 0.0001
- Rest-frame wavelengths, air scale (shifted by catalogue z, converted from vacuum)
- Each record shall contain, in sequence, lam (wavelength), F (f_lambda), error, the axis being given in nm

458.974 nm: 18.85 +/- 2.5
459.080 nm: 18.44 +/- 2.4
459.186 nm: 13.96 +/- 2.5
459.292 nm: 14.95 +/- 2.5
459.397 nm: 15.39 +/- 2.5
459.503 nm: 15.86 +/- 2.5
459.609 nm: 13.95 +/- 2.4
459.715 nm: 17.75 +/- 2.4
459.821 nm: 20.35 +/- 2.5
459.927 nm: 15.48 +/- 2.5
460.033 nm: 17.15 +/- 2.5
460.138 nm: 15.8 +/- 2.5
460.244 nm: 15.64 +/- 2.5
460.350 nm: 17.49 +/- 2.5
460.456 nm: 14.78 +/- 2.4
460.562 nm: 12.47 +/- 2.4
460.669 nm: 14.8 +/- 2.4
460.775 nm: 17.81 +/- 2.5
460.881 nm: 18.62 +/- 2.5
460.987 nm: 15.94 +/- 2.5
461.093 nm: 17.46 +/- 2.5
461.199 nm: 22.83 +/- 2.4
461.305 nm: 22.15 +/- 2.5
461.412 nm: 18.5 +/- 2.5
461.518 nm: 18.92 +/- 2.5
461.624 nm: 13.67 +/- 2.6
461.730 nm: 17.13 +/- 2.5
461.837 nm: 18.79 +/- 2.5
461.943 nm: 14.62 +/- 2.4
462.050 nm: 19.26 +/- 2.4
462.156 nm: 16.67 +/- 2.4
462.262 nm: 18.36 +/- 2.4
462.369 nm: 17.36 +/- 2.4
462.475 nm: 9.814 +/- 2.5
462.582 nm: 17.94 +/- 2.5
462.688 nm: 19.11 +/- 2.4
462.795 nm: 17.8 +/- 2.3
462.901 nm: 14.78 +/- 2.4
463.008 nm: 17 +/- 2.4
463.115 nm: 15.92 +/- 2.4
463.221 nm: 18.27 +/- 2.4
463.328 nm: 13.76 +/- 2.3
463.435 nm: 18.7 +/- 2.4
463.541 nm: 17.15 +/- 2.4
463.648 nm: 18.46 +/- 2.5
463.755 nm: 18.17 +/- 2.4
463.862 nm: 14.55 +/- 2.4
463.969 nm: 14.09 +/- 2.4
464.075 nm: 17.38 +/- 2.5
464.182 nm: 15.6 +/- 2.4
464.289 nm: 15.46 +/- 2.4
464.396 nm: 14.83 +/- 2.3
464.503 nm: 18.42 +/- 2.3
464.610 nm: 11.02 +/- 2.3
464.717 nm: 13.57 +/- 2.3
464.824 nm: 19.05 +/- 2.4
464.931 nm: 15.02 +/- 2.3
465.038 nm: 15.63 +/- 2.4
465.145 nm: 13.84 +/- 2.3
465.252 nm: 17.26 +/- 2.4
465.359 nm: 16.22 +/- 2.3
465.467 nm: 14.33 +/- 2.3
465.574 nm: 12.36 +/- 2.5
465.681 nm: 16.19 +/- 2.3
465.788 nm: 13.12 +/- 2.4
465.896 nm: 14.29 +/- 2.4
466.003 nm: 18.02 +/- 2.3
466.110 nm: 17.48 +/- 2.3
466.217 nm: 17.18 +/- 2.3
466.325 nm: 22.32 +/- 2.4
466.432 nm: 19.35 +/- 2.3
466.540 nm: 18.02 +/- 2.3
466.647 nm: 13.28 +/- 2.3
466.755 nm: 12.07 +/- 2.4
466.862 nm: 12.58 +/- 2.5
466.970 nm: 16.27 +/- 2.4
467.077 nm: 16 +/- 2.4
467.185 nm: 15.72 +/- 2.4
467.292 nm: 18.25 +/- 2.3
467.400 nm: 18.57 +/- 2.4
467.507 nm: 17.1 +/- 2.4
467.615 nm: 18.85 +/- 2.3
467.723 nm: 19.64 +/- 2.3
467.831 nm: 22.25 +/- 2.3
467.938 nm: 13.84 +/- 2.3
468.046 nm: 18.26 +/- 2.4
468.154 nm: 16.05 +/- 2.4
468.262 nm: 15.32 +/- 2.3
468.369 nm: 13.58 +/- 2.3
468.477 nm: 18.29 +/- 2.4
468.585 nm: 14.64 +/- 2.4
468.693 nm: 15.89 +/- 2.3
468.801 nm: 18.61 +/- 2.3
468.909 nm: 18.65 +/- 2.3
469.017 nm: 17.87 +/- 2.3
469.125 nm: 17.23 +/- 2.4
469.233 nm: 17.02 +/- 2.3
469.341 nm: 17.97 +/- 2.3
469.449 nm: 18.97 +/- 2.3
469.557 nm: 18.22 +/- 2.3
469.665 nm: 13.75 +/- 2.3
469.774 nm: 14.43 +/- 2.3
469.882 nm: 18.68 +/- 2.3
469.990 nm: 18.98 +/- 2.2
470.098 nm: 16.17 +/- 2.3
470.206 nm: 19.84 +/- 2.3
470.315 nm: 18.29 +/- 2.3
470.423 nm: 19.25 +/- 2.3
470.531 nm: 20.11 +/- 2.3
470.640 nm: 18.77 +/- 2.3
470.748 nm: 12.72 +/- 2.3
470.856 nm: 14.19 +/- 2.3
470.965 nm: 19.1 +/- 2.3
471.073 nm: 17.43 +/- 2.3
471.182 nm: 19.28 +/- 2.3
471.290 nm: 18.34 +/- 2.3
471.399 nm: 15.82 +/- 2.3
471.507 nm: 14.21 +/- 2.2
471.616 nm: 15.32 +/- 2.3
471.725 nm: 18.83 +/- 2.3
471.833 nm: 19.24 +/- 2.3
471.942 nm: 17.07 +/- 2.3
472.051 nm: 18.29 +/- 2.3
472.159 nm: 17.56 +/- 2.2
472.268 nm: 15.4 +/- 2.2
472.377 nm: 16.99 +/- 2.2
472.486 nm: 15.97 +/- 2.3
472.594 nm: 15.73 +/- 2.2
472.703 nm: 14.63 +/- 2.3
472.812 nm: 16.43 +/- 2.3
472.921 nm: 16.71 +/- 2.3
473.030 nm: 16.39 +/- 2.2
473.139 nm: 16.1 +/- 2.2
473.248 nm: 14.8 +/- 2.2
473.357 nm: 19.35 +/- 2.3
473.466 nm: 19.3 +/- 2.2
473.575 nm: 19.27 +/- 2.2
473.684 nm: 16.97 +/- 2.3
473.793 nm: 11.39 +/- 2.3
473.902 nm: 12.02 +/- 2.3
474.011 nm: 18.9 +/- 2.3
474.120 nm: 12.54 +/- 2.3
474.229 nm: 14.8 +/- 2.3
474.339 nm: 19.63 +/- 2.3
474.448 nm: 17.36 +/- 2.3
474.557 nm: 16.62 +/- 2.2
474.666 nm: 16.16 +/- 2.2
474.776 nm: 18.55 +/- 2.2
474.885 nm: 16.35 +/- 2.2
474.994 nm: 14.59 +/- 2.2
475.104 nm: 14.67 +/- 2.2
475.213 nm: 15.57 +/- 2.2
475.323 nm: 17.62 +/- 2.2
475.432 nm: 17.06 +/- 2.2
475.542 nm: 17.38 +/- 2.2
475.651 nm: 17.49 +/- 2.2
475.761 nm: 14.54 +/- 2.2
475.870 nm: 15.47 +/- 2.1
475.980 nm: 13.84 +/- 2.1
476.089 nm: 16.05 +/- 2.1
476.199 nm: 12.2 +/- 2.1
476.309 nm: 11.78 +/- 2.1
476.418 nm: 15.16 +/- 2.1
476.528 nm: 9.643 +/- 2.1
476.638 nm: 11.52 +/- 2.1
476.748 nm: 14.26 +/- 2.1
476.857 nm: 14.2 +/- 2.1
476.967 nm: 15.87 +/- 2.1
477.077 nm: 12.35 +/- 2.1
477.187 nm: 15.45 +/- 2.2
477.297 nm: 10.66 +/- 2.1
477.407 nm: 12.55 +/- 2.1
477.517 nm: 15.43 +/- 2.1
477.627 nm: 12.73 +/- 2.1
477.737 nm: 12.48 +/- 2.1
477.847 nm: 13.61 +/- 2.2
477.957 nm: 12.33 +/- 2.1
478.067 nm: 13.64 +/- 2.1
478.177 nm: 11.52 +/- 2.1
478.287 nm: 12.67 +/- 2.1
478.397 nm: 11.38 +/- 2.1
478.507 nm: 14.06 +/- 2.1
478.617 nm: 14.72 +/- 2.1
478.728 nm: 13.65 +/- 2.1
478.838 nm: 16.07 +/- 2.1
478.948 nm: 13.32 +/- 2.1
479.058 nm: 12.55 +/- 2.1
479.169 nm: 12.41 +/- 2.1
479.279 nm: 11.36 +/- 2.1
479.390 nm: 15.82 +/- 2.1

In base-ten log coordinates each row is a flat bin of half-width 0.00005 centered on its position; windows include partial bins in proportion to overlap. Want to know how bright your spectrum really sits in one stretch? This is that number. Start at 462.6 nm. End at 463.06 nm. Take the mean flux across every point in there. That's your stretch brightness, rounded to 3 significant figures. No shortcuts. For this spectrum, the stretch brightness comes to 17.2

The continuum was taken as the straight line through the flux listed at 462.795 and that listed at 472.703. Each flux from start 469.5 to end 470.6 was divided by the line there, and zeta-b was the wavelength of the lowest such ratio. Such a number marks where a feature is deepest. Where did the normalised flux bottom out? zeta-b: 469.665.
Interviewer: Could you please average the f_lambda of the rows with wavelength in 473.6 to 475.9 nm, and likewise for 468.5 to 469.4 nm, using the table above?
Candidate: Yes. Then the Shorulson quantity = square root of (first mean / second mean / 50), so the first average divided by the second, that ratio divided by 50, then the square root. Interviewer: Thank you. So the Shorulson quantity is 0.1362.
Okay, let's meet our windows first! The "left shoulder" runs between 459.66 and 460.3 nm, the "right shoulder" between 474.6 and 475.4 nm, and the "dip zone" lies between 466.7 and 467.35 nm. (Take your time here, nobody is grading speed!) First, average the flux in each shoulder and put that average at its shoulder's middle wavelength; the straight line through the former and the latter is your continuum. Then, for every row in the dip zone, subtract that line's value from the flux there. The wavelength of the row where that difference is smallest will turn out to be 466.755 nm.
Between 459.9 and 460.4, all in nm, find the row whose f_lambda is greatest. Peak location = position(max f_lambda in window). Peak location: 460.350 nm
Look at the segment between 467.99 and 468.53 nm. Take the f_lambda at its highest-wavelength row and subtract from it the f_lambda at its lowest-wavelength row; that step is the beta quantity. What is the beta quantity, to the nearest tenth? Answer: 0.0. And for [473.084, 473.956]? -4.1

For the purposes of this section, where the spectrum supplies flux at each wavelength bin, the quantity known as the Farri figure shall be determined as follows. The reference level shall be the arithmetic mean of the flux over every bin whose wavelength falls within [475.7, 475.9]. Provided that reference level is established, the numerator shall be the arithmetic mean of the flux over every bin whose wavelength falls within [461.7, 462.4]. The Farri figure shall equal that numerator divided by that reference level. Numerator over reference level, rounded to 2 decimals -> 1.16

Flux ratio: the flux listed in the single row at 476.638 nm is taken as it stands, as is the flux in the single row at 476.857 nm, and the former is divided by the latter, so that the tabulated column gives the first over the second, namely 0.81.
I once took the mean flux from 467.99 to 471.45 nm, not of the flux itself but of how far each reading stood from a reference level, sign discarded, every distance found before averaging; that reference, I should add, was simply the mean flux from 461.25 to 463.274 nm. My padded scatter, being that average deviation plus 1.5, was 3.23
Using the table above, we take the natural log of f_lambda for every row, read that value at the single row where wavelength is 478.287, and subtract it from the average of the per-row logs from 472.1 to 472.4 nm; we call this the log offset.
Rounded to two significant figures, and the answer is 0.27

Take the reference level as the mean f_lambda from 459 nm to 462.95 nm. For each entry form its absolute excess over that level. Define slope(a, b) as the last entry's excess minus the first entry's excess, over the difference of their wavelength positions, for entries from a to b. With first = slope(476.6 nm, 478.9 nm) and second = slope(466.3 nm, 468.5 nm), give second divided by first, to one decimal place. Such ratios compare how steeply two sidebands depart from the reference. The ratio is 0.9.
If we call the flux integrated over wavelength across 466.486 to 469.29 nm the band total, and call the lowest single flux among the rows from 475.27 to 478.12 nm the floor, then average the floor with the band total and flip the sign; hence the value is -28.2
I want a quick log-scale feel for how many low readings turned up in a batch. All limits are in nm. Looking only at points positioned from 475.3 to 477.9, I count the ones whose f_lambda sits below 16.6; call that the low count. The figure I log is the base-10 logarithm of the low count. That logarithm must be 1.30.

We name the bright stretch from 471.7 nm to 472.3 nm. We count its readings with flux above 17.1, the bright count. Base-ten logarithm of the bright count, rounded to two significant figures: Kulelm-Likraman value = 0.60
